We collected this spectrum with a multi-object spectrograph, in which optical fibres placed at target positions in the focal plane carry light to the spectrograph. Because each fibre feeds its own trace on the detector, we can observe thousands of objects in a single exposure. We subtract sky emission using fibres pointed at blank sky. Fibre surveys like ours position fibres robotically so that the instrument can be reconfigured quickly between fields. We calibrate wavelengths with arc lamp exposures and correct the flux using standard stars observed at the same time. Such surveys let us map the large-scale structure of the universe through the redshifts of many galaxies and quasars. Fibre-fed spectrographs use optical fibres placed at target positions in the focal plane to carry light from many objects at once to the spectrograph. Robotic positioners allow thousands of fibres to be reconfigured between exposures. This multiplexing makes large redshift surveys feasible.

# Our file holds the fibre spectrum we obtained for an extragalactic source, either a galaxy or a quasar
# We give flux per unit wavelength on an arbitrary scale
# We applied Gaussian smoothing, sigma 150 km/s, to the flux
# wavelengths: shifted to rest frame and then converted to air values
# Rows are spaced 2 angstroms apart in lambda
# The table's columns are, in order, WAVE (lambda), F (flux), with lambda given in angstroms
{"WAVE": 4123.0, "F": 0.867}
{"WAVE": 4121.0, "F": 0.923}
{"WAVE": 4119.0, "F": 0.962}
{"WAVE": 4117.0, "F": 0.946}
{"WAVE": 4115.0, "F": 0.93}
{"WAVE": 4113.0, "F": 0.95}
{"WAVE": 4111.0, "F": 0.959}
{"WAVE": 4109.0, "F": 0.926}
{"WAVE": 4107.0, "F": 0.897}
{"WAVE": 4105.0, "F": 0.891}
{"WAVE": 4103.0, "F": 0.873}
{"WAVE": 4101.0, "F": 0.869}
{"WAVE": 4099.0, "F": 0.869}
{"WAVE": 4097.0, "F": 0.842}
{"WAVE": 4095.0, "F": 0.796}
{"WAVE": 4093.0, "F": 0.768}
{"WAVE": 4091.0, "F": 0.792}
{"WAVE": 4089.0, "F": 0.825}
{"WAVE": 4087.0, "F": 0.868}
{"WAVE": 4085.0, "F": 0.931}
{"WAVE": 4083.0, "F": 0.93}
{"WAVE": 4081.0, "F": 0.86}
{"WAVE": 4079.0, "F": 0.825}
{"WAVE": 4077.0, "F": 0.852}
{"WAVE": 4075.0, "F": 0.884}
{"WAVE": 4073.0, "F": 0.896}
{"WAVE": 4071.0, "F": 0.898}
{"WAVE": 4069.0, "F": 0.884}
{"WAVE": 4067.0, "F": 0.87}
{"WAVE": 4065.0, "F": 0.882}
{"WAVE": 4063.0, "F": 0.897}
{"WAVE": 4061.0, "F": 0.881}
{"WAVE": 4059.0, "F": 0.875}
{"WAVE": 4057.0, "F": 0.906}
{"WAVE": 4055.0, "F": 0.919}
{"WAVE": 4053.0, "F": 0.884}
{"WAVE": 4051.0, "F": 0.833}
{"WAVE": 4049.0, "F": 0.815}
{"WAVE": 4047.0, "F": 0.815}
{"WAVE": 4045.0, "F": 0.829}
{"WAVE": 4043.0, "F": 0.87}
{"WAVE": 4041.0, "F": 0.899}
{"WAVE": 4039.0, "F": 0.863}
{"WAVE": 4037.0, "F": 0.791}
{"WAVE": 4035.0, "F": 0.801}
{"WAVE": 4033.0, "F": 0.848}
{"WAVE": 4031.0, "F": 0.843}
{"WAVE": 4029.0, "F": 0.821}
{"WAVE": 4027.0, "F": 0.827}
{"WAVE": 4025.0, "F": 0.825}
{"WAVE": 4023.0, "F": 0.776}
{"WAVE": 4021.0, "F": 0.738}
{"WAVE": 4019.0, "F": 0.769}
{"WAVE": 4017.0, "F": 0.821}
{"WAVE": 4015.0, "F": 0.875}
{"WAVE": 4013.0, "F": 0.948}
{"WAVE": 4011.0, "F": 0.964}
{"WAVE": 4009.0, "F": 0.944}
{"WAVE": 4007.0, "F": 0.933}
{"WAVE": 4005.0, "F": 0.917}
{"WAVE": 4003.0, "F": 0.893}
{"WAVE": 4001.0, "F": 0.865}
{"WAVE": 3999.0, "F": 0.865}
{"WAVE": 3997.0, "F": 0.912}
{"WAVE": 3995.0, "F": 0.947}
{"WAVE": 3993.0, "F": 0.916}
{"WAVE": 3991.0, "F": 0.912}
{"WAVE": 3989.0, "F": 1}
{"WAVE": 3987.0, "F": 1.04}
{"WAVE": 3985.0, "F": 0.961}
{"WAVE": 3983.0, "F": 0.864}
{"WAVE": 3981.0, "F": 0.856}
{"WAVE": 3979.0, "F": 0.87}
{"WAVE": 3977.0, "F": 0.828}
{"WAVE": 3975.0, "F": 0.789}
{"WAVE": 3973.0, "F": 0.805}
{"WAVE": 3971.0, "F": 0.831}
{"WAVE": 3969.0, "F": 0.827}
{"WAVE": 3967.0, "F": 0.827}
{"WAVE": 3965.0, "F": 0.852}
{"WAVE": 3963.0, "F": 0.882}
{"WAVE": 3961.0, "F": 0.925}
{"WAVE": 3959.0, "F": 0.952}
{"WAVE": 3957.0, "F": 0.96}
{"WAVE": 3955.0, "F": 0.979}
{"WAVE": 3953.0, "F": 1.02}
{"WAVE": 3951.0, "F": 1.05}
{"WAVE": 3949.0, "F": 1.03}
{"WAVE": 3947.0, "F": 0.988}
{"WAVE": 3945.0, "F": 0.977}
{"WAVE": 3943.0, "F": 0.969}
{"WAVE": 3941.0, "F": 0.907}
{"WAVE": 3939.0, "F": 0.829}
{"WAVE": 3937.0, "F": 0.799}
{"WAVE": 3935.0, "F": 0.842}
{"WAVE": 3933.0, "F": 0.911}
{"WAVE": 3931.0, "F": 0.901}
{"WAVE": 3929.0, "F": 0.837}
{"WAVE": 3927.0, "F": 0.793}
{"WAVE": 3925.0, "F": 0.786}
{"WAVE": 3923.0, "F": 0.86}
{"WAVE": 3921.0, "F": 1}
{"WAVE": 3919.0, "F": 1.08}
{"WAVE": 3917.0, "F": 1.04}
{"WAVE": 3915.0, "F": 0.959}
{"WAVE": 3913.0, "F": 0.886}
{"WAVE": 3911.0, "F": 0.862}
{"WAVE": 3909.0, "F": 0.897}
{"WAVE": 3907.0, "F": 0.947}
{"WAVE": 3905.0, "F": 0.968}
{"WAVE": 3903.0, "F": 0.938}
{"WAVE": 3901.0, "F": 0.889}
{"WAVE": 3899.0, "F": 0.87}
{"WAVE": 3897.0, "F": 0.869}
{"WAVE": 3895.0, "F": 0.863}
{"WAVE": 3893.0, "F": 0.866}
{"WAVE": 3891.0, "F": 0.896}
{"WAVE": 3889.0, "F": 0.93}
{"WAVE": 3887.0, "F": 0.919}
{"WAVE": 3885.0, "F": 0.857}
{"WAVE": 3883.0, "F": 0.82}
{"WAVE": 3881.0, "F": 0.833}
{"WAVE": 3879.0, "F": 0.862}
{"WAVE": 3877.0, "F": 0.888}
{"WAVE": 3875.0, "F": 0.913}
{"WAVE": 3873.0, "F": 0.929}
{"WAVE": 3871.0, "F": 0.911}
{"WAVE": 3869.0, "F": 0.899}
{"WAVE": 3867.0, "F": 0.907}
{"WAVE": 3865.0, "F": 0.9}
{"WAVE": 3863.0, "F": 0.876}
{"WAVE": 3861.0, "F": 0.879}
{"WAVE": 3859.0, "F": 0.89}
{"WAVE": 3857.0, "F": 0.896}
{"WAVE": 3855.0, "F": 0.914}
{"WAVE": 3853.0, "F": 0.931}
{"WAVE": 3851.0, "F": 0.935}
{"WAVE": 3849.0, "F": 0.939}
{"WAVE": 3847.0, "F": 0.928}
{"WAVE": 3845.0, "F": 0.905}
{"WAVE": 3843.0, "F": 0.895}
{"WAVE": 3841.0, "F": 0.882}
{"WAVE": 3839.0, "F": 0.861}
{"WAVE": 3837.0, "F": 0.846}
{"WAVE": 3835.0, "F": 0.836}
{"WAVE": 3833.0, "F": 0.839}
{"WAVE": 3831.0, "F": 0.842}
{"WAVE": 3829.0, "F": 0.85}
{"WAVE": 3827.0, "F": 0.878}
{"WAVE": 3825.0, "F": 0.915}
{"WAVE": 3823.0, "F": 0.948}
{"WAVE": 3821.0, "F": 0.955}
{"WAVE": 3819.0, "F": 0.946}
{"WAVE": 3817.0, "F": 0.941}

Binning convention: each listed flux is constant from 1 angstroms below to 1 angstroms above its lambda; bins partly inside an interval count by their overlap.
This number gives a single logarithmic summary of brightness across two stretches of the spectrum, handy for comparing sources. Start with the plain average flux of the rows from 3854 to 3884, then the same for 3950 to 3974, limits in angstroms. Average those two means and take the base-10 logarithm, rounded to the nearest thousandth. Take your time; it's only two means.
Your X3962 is -0.046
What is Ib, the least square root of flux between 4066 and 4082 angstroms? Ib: 0.908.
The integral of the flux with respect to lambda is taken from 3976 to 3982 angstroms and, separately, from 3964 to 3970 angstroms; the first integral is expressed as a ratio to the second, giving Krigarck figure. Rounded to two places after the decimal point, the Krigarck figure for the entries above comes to 1.02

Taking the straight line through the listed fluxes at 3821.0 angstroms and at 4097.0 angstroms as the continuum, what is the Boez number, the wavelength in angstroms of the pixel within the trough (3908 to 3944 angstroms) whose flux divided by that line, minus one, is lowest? 3925.0 angstroms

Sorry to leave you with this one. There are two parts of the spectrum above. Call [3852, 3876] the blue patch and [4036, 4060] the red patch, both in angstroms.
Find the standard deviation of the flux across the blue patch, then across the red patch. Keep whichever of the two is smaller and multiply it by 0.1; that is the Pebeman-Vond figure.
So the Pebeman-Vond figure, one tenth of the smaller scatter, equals 0.0017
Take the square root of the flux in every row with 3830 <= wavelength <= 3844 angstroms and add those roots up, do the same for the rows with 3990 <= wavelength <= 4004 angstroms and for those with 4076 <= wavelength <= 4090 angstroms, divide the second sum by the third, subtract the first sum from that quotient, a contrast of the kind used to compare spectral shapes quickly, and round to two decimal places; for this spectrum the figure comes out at -5.46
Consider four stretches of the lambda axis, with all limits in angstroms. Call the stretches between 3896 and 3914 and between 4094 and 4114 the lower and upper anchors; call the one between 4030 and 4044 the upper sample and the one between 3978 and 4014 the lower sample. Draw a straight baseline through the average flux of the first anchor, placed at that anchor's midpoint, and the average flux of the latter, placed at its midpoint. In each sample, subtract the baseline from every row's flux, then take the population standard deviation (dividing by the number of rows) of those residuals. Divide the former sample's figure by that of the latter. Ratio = 0.72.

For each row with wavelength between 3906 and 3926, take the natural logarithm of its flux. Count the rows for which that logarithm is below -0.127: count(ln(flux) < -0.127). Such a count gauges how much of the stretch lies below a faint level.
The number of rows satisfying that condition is 3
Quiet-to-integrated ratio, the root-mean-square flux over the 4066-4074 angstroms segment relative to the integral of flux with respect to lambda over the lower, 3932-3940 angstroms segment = 0.131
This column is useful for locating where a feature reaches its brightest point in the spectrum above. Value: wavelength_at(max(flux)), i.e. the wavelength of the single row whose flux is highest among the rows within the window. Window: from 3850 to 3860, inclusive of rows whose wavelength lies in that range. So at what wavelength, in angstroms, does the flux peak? 3851.0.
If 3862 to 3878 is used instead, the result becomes 3873.0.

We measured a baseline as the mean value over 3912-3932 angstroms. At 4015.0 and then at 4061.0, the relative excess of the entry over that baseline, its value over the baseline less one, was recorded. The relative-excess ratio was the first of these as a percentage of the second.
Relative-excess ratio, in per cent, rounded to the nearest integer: 118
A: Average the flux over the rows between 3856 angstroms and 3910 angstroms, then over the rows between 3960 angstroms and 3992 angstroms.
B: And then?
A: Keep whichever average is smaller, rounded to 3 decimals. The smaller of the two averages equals 0.879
